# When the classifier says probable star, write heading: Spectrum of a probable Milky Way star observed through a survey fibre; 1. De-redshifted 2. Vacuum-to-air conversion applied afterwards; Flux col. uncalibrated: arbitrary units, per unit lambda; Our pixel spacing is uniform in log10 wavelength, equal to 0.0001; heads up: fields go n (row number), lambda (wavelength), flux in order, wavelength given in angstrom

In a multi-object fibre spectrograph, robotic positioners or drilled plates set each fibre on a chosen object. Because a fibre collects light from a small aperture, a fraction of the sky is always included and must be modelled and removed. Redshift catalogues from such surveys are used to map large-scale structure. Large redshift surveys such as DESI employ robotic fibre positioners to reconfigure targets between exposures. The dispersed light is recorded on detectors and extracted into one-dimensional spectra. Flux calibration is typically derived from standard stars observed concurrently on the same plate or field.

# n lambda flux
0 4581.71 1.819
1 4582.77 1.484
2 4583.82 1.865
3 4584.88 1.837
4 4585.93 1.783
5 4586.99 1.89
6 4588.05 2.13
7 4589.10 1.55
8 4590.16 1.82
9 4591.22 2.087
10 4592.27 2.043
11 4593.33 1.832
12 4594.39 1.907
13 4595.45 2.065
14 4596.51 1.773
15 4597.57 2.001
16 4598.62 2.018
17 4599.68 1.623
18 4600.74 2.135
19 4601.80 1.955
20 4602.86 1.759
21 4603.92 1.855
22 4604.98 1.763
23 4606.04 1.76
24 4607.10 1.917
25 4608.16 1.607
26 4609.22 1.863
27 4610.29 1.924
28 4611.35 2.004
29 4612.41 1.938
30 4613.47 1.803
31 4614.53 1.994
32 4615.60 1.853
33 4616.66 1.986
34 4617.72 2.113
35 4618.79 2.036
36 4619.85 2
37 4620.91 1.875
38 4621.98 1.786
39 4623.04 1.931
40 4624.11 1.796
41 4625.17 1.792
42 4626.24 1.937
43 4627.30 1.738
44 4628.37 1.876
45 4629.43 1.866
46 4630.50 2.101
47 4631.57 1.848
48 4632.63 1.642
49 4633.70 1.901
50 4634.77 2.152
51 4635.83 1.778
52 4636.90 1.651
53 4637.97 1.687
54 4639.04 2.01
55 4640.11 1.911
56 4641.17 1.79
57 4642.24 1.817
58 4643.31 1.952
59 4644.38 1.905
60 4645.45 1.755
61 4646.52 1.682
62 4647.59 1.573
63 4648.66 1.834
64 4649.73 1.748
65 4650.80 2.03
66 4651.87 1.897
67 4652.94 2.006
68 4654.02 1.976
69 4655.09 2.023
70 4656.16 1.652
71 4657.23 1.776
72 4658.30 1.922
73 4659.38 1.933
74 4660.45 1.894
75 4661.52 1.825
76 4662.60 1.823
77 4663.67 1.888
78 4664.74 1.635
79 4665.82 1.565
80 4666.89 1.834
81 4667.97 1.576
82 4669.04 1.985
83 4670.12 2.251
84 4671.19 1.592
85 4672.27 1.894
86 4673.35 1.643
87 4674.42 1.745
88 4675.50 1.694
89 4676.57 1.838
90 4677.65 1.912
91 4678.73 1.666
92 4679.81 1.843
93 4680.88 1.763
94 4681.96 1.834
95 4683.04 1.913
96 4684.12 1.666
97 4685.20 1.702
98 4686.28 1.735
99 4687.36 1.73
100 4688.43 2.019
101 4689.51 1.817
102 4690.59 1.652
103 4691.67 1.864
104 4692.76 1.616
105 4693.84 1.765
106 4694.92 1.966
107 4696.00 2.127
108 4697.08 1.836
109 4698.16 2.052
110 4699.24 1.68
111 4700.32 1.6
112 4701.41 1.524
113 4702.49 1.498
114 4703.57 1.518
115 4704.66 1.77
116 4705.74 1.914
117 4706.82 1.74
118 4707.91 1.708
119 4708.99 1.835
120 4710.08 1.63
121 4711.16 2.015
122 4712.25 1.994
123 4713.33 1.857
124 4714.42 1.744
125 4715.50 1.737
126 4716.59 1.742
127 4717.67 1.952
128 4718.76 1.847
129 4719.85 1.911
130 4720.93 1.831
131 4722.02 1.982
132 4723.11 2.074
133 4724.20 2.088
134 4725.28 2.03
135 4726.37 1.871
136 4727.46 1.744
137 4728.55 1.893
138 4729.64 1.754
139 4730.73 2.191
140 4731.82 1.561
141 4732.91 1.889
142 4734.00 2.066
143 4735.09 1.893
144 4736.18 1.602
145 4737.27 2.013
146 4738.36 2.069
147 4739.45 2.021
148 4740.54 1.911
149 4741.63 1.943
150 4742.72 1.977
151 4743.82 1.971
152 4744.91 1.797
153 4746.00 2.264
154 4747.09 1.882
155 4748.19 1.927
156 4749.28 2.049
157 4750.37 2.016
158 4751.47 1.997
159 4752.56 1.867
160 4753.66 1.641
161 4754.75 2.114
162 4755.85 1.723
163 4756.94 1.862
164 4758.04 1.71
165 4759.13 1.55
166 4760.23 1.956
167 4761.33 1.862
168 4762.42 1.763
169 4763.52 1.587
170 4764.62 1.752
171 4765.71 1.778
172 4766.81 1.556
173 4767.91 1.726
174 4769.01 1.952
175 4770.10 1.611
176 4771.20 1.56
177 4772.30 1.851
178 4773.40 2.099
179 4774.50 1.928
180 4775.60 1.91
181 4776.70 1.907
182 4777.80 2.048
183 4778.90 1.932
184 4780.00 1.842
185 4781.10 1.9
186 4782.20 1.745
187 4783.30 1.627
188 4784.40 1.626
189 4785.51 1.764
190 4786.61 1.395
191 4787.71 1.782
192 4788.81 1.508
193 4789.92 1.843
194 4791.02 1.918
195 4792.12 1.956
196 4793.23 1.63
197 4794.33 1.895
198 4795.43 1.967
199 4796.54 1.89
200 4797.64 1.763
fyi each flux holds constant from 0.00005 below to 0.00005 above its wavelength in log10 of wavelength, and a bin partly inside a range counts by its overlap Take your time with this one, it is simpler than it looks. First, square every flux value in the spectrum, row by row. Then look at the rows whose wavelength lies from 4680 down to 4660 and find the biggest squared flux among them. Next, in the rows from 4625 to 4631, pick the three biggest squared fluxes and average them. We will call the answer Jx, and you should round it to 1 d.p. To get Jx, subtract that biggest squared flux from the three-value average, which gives -1.2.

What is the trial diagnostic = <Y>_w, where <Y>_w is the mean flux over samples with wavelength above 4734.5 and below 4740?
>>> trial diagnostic 1.92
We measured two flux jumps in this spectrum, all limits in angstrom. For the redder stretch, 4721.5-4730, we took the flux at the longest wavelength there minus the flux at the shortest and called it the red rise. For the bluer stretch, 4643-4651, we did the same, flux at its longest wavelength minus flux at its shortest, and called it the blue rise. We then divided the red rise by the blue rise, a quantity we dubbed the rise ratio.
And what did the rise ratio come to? -2.9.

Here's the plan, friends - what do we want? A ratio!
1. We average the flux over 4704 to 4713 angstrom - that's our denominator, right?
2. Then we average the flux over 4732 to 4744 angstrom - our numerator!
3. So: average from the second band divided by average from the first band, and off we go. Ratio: 1.06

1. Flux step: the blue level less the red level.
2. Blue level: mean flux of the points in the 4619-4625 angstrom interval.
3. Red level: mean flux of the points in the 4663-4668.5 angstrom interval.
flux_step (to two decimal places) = 0.18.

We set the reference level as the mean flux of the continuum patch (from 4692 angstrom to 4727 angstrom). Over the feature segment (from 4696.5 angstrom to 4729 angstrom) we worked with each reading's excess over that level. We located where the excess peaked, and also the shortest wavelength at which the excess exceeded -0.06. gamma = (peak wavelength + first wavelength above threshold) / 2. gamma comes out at 4710.6 angstrom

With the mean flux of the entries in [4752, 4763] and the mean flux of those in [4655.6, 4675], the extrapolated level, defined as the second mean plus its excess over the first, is 1.80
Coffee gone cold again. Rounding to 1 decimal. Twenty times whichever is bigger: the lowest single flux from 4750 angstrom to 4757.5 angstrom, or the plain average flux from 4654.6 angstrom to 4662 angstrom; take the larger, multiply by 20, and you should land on 37.2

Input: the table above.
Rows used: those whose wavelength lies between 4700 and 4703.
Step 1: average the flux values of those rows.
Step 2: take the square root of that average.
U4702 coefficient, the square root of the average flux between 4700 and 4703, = 1.24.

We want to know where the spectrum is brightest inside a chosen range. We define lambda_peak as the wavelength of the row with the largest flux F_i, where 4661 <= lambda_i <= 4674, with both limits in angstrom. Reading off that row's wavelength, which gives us 4670.12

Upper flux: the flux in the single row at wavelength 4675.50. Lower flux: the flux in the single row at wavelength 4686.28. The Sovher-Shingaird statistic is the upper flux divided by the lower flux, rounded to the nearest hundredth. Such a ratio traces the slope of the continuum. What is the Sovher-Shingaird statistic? 0.98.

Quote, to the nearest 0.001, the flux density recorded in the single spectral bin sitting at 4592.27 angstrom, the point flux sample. 2.043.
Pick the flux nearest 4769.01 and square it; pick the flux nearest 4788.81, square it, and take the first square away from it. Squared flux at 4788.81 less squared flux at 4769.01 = -1.5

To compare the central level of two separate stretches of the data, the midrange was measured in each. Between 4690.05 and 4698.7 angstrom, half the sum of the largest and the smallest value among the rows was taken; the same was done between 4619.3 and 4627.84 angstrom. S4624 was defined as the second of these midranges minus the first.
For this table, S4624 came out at 0.00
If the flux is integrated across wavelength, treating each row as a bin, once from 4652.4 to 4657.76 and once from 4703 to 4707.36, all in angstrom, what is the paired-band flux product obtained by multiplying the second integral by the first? 76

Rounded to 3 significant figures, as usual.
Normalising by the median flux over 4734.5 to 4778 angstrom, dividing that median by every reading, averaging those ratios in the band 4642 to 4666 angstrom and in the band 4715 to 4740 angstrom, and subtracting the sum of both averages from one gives -1.05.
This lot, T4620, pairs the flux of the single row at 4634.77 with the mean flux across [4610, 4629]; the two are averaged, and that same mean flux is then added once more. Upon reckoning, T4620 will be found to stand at 3.94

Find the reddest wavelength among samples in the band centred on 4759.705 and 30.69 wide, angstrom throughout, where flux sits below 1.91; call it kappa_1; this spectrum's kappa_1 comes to 4772.30 angstrom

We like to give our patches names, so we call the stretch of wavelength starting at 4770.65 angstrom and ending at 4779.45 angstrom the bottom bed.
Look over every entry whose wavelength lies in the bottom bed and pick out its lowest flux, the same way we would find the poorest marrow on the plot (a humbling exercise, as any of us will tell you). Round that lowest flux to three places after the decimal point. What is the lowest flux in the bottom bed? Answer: 1.560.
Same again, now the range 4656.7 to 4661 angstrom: 1.776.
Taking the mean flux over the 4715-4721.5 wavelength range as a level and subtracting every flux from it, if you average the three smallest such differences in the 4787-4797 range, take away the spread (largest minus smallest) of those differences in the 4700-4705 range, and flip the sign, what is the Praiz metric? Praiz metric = 0.38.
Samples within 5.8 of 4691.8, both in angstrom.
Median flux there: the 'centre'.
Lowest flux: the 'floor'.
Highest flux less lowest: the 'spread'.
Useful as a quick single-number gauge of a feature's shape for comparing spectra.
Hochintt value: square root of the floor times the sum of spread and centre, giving 1.940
